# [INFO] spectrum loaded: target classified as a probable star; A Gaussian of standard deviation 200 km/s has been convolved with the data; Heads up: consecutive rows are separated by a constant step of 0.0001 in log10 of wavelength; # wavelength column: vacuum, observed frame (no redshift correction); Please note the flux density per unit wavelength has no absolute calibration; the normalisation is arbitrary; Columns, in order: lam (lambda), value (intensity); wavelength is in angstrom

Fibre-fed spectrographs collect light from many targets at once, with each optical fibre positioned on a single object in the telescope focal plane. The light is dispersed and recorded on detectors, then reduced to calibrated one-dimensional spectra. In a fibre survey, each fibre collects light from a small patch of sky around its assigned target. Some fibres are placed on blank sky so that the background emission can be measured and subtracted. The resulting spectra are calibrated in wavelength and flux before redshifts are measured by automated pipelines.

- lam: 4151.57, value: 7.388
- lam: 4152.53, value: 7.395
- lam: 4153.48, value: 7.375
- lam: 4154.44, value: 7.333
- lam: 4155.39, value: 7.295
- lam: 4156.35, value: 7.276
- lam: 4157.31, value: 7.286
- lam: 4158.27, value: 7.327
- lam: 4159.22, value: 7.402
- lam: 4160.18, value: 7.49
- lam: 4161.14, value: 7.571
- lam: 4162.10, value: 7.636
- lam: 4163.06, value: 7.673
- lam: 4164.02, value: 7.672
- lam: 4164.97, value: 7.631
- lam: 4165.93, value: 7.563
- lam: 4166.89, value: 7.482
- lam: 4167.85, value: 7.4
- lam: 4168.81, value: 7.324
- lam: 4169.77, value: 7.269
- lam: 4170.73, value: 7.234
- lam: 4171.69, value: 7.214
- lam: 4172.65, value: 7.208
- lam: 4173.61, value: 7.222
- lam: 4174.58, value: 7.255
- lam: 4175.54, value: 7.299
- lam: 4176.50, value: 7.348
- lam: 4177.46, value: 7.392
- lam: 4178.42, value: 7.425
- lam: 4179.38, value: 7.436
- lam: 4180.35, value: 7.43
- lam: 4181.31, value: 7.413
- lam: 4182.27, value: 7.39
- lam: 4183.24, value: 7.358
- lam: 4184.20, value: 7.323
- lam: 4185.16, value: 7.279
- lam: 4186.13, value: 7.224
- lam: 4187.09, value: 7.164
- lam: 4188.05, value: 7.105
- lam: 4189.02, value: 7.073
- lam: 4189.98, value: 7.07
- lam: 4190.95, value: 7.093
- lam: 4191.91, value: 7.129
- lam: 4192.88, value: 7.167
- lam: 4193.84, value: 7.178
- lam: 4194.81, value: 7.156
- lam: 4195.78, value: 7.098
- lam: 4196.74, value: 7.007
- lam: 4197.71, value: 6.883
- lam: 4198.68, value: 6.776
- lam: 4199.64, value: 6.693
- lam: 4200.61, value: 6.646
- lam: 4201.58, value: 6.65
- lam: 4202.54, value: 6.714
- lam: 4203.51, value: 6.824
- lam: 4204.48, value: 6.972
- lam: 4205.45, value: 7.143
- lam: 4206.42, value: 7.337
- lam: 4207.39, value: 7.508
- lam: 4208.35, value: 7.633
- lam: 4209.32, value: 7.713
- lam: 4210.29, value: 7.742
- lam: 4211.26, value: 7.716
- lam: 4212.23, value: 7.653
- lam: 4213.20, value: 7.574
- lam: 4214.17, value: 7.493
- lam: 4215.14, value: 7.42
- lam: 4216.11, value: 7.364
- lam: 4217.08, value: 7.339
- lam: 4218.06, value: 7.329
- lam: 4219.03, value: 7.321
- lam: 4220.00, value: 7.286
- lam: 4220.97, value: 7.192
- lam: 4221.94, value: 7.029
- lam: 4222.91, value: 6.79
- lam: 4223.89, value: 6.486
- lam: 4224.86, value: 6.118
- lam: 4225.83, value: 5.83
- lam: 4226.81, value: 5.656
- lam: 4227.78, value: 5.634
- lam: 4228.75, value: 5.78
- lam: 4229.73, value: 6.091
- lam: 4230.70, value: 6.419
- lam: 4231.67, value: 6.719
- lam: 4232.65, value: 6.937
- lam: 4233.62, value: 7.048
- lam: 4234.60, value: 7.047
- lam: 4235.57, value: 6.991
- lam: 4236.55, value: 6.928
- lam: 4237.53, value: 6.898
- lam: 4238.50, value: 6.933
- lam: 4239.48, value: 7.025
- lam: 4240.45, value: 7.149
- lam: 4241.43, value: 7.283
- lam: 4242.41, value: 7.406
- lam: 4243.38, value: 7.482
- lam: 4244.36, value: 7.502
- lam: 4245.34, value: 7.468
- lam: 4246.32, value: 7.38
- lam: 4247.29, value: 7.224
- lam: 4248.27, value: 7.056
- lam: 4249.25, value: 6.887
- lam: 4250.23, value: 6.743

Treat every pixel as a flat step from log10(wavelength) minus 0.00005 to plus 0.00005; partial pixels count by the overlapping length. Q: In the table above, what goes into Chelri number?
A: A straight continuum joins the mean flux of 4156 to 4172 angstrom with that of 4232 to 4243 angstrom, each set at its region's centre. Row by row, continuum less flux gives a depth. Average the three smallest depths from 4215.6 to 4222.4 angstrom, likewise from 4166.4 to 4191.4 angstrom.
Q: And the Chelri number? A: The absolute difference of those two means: 0.11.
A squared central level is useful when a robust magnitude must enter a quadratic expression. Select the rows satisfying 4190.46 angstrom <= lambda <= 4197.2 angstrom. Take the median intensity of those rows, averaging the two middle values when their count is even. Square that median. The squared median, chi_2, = 50.8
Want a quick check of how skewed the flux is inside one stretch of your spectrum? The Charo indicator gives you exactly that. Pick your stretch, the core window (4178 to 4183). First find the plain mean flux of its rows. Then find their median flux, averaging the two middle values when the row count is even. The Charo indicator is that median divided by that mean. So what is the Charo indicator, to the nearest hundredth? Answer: 1.00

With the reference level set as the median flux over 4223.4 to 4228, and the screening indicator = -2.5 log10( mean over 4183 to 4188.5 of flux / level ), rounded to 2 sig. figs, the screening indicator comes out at -0.24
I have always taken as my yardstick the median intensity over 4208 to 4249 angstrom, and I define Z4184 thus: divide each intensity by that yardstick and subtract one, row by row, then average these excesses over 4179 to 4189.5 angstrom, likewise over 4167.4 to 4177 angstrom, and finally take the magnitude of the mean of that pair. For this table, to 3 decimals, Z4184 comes 0.016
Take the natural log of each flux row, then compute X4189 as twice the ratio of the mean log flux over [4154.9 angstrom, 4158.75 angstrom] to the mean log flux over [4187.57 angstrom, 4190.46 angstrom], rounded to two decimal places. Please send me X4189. 2.03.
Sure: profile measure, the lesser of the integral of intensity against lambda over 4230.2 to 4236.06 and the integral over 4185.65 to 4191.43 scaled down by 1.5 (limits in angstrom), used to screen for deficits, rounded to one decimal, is 27.5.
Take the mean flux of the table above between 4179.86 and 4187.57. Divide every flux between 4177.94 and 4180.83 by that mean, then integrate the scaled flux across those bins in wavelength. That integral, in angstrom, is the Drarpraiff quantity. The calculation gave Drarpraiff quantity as 2.93 angstrom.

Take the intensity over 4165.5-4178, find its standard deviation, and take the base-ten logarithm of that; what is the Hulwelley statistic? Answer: -1.0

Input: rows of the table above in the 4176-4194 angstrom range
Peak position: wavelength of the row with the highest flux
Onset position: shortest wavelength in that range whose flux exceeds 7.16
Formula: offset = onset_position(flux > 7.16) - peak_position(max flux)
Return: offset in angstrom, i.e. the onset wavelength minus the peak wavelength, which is -2.9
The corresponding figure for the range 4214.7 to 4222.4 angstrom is 0.0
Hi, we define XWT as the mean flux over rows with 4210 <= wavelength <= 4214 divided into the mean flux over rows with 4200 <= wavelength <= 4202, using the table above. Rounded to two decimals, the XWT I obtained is 0.87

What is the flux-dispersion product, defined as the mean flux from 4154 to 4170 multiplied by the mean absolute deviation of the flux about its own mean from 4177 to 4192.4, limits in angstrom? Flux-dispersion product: 1.0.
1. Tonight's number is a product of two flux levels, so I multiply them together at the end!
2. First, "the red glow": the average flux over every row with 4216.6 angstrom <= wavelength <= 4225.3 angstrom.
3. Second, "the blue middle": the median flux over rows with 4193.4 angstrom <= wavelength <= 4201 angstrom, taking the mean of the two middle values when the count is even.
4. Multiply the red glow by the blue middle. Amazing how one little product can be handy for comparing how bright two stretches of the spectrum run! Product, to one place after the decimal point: 48.5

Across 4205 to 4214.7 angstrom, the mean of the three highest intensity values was 7.7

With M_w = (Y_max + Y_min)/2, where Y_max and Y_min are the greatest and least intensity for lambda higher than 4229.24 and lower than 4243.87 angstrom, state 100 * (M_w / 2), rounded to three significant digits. 339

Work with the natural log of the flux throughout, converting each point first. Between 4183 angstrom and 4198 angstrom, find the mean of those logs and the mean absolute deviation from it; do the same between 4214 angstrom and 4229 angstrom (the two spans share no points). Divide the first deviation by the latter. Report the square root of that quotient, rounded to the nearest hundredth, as 0.36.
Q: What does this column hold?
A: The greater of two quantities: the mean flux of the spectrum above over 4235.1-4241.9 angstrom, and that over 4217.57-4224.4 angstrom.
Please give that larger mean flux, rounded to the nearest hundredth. 7.06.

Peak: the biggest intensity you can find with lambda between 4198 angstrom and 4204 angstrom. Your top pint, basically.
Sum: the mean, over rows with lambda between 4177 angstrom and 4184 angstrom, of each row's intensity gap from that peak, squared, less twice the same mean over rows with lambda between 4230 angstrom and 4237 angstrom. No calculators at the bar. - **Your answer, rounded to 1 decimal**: 0.2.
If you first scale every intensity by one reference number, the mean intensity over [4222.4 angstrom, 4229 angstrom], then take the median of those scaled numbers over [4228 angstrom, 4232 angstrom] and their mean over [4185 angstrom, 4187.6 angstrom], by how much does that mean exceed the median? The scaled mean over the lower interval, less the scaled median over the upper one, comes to 0.16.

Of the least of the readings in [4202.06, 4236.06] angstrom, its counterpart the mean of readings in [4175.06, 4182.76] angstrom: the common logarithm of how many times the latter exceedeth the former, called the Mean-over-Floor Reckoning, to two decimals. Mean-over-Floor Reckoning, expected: 0.12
